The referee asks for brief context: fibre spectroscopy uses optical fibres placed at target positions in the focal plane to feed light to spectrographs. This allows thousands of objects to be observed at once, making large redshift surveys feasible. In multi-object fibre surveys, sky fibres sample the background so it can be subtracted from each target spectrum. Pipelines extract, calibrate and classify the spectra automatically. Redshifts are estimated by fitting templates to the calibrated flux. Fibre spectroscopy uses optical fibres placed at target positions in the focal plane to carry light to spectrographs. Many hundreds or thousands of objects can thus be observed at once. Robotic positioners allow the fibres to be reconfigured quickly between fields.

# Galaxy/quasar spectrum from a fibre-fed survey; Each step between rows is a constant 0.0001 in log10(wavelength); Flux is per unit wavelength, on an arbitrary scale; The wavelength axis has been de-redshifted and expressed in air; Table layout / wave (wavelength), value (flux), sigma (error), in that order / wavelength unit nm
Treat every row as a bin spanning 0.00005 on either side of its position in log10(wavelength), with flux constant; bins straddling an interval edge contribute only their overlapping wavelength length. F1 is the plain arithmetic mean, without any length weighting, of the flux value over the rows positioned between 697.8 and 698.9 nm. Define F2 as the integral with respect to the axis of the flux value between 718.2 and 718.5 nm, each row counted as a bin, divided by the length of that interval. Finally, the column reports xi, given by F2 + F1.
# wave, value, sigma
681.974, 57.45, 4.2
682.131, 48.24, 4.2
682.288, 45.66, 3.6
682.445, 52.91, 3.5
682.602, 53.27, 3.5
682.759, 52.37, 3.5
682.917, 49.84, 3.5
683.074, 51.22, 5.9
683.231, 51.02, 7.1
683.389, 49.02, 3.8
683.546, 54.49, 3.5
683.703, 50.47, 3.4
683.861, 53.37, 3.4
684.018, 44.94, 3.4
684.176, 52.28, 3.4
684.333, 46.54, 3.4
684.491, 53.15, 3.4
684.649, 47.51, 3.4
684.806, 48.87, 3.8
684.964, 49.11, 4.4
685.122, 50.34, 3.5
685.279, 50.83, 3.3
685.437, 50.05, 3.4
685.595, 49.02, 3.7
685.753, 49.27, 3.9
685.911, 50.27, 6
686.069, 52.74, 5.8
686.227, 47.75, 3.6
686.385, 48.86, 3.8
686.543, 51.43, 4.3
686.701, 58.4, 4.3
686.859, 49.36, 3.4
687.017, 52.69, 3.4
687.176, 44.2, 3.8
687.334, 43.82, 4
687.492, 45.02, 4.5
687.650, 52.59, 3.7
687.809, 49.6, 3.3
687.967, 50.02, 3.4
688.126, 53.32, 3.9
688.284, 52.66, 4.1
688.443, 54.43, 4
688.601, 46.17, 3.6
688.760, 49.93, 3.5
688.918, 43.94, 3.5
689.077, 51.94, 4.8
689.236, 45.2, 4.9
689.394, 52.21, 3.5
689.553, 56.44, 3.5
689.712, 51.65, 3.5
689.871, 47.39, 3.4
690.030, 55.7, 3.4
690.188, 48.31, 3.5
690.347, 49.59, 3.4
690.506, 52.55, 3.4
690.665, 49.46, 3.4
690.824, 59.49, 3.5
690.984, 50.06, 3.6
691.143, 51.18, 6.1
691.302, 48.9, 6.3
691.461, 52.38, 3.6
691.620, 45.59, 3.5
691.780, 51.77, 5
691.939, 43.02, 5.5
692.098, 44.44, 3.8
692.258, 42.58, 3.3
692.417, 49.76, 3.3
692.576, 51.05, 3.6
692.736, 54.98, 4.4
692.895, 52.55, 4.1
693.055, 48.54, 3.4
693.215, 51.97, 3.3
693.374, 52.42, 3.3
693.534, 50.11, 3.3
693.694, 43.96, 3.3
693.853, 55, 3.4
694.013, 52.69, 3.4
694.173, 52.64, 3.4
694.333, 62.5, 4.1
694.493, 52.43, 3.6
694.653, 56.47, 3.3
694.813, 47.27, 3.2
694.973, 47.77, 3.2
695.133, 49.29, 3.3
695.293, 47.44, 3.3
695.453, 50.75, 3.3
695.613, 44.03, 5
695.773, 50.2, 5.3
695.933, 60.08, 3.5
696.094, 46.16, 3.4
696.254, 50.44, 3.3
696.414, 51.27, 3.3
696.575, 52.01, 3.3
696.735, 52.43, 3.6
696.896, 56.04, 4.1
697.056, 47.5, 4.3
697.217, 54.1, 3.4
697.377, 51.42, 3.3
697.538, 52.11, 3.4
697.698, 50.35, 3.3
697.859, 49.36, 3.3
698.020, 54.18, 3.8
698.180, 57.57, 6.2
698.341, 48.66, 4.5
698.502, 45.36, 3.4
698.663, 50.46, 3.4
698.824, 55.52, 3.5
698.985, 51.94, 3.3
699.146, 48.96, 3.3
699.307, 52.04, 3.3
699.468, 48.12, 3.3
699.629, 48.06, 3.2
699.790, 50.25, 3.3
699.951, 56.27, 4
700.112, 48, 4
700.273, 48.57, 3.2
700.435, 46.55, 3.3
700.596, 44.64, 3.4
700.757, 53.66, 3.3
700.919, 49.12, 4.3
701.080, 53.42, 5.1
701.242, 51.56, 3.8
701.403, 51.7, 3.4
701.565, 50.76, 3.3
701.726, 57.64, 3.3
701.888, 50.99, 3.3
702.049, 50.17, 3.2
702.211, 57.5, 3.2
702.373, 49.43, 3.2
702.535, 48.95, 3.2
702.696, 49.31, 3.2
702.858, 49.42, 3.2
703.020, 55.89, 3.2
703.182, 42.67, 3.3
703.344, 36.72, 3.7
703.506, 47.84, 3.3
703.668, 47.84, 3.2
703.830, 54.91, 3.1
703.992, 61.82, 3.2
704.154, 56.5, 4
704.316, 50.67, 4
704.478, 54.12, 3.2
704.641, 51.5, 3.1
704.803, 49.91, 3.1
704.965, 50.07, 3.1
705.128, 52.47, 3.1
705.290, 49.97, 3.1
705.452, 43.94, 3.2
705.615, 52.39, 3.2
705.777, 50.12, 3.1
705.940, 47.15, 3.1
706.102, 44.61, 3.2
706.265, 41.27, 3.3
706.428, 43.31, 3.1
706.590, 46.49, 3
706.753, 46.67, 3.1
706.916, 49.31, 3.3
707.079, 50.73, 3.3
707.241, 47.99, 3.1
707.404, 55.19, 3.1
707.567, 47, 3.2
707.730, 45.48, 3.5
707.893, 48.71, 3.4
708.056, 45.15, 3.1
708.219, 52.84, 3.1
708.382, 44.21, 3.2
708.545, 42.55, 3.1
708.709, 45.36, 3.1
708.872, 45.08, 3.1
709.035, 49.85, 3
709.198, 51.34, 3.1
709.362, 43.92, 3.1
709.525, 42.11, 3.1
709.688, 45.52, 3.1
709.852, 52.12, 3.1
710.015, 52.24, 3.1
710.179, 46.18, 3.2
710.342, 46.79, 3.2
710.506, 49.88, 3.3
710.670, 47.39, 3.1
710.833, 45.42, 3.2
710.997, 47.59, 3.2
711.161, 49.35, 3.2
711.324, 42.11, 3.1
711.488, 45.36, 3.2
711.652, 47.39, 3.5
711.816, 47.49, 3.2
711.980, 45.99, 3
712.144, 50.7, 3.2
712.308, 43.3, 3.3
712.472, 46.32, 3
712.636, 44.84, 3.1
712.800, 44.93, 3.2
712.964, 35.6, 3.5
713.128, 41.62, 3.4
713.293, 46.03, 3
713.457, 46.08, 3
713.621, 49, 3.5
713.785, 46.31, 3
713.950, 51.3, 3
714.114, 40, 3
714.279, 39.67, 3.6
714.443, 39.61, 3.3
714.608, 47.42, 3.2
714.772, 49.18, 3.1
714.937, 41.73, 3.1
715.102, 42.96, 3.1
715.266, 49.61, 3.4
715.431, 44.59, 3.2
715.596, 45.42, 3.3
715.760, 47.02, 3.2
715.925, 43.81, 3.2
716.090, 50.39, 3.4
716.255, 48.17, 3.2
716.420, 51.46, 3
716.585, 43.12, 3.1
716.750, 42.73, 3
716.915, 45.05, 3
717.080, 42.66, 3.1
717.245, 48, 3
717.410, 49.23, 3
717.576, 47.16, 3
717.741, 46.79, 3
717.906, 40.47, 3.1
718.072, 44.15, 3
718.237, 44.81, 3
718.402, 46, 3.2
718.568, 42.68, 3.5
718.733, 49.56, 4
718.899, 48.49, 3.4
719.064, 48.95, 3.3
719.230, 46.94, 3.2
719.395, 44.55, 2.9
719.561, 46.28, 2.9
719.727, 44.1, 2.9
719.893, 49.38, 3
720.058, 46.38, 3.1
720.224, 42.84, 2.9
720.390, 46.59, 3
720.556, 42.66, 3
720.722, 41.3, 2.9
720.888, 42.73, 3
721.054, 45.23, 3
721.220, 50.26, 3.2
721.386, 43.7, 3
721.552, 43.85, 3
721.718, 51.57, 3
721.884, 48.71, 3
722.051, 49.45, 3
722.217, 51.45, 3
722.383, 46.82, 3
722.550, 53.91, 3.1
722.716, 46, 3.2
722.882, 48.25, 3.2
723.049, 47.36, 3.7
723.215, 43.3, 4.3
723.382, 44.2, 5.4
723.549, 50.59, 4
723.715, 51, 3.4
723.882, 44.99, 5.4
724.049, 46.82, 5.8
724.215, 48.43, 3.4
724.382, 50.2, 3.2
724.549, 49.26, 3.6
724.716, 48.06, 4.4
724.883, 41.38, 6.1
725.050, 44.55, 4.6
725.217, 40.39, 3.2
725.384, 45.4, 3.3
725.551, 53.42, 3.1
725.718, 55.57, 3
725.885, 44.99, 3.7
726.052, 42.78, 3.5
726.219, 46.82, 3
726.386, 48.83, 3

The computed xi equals 97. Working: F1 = 51.6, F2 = 45.3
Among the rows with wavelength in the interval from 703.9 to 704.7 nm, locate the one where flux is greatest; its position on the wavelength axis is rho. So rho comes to 703.992 nm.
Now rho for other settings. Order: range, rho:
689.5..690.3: 689.553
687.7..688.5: 688.443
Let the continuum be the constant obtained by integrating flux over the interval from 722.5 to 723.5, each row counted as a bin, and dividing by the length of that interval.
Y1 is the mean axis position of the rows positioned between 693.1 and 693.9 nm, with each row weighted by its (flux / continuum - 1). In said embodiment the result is 693.51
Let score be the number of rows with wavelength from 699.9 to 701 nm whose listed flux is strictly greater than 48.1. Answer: 4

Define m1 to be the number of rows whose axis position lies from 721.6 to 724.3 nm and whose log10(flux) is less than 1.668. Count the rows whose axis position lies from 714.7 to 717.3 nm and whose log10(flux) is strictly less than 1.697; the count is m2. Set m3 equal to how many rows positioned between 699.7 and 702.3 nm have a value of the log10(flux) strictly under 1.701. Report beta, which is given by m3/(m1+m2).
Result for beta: 0.33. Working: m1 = 4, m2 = 14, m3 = 6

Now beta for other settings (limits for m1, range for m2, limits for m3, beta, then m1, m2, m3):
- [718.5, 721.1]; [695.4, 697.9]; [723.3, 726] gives 0.86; 10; 4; 12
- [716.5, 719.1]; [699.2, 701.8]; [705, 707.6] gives 0.75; 9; 7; 12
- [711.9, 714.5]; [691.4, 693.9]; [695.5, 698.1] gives 0.25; 13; 7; 5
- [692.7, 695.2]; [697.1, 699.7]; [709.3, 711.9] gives 2.00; 1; 6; 14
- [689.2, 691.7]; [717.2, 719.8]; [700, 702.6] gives 0.44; 2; 16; 8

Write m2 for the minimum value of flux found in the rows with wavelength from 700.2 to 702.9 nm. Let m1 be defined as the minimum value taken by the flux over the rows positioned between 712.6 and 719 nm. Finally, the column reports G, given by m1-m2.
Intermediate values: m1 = 35.6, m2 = 44.64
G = -9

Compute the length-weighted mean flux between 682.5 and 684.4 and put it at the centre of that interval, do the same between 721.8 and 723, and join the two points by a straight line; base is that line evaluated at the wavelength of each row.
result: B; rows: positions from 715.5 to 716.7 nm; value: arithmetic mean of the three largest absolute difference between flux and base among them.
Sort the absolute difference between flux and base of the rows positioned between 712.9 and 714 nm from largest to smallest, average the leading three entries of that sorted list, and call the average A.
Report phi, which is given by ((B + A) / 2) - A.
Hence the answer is -1.6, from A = 8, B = 5.3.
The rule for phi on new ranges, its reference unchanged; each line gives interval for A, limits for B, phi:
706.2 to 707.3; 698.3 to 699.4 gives -1.1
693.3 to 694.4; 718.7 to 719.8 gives -1.7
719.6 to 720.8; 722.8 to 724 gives -1.0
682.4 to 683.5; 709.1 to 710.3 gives 1.9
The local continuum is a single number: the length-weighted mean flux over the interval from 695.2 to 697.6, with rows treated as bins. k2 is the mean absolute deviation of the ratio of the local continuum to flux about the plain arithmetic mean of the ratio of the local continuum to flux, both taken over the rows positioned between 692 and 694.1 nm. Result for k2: 0.069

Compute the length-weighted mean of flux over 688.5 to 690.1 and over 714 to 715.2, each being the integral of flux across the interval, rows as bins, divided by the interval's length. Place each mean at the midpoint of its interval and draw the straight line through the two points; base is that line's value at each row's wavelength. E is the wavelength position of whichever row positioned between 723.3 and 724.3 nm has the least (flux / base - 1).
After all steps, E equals 723.382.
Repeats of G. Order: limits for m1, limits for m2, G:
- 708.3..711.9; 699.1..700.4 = -6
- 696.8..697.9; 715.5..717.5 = 5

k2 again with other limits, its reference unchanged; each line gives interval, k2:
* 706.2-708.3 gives 0.064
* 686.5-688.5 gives 0.068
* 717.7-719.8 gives 0.051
